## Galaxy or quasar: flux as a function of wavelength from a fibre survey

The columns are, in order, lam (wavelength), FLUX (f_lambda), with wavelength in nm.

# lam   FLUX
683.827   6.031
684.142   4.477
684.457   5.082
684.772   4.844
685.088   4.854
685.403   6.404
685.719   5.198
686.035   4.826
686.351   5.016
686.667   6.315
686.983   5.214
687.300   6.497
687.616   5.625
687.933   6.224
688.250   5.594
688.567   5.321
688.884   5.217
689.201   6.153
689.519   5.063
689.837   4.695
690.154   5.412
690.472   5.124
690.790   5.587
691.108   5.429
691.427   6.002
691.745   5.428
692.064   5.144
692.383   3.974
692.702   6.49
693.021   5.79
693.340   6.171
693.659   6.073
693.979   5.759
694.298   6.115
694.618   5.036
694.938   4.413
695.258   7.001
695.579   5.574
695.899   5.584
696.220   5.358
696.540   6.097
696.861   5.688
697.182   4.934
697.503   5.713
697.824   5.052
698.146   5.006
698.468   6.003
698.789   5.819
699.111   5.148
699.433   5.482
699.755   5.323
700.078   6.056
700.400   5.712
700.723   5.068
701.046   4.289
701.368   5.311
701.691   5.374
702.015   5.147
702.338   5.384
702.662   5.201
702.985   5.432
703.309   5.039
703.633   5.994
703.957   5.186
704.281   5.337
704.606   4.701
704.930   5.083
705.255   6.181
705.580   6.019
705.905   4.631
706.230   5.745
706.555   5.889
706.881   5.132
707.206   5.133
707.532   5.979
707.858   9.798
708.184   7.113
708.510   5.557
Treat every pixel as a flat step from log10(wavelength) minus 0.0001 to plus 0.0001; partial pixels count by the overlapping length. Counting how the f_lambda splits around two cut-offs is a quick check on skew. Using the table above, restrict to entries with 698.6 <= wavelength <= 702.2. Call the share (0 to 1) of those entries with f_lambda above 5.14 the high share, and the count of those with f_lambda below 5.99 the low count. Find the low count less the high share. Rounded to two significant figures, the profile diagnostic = 9.2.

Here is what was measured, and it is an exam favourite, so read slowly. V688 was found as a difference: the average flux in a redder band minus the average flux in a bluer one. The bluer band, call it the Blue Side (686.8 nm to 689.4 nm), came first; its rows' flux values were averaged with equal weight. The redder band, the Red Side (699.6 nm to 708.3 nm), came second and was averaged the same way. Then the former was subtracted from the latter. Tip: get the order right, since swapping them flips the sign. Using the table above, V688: -0.13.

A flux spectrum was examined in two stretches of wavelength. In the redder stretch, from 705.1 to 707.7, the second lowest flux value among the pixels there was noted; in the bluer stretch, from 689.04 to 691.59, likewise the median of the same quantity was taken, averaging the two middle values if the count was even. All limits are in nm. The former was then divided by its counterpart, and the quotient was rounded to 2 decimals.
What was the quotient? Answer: 0.95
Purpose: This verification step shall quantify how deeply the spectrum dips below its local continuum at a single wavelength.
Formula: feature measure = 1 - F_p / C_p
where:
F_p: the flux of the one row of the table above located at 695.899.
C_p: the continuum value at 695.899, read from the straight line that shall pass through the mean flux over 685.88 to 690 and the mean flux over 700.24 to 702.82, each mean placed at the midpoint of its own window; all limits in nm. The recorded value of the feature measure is -0.049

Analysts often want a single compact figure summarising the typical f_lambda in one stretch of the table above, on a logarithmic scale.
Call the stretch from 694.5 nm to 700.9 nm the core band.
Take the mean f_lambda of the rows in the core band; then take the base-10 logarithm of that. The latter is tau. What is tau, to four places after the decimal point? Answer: 0.7406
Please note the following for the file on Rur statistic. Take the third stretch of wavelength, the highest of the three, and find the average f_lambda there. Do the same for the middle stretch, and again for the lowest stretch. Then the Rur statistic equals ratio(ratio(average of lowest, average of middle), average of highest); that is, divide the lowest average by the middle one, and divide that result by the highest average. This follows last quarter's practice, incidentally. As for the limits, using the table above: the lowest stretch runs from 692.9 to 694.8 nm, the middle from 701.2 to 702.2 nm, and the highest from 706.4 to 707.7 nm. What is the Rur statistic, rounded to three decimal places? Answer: 0.199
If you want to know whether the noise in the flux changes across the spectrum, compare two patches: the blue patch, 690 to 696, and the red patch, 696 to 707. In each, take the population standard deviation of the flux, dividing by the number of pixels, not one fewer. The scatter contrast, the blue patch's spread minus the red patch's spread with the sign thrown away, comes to 0.23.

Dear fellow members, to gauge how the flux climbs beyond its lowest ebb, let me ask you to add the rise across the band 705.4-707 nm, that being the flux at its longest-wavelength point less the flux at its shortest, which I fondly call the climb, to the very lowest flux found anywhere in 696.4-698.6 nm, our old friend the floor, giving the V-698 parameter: 4.0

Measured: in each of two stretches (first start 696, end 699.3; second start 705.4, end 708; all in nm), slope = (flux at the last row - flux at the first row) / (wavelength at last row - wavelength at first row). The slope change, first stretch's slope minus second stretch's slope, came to -1.73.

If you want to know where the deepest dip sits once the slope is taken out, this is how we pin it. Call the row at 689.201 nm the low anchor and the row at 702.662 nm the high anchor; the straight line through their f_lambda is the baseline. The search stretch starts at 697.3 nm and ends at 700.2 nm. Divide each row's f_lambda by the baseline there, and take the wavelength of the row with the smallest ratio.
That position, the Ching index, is 698.146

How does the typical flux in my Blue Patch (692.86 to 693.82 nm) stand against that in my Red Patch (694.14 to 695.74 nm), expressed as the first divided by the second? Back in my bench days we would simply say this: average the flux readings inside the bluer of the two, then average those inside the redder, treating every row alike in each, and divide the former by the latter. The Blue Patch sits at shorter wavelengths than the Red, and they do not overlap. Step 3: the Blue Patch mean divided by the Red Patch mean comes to 1.07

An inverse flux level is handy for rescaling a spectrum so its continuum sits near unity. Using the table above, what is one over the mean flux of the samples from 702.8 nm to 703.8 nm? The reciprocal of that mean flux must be 0.182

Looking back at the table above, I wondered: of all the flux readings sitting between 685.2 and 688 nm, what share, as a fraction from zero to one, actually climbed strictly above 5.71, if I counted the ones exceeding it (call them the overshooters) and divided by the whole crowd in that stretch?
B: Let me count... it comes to 0.44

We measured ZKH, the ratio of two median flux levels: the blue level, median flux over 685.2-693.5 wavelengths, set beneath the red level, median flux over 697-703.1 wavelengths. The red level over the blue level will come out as 0.98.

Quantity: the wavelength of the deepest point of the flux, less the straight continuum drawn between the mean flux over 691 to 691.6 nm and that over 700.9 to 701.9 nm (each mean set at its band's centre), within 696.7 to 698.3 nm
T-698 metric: 697.182 nm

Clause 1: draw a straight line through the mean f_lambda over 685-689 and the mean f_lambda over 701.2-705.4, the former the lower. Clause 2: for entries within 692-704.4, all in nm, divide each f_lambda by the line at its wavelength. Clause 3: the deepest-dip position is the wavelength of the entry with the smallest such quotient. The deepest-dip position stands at 692.383 nm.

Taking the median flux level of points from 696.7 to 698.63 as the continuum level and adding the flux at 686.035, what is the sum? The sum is 10.2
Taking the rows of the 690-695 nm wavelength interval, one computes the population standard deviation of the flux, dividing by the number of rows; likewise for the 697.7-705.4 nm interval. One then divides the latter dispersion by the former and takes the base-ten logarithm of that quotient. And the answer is -0.17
